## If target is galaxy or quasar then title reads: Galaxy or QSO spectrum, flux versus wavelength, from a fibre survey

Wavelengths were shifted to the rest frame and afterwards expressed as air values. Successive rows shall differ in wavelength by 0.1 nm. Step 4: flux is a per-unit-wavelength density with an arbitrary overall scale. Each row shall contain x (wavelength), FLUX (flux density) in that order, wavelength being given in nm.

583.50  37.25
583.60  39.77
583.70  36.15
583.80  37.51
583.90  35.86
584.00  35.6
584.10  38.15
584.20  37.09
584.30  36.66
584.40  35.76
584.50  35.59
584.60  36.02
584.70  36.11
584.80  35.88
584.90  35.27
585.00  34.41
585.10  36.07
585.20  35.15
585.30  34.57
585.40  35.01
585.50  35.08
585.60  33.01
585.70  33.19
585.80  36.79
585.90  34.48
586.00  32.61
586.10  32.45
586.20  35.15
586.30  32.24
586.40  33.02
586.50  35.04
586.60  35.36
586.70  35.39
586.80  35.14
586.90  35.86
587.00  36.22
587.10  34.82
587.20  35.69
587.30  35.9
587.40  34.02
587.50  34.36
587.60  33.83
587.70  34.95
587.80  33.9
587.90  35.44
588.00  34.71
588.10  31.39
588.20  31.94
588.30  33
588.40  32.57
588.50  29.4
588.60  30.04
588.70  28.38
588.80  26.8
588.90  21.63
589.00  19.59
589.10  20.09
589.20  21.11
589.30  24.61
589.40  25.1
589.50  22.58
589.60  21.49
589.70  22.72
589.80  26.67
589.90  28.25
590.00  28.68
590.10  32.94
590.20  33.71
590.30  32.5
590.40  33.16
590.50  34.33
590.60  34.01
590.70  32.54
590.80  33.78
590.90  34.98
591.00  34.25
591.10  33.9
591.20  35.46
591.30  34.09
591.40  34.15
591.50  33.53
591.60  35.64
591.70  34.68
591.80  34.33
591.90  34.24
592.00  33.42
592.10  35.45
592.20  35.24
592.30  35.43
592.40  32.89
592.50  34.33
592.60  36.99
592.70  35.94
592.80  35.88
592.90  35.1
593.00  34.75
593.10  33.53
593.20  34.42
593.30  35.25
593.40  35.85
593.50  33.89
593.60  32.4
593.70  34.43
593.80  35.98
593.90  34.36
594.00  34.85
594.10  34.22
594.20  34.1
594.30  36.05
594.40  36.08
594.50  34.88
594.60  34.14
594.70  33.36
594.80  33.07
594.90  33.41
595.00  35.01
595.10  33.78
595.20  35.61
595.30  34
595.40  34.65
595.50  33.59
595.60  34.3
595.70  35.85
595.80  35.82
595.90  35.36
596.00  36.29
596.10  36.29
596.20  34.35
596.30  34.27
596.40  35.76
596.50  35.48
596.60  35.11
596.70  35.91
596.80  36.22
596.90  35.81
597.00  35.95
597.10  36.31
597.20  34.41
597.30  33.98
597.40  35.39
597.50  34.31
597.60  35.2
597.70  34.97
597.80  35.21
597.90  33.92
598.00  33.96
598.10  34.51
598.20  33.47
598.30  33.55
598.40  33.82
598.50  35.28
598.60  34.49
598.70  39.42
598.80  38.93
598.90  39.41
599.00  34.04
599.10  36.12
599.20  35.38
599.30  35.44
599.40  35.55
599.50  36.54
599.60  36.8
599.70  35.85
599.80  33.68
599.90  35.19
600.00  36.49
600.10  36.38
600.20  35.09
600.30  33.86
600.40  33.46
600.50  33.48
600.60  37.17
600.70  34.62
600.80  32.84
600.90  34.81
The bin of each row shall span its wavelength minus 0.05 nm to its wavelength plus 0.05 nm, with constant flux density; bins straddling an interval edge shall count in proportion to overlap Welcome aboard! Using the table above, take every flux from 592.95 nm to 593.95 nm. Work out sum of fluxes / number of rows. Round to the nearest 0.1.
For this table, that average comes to 34.5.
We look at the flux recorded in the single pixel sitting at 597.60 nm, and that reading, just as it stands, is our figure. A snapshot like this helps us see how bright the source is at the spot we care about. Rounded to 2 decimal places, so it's 35.20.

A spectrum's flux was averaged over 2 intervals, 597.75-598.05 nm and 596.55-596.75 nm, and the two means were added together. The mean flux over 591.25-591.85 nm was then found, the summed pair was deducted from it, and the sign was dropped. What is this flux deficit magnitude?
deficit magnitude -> 35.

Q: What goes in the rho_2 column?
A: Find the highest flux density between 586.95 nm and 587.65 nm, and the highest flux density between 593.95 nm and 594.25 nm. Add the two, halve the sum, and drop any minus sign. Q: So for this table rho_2 35.5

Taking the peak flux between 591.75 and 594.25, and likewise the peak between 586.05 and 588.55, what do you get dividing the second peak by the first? 0.98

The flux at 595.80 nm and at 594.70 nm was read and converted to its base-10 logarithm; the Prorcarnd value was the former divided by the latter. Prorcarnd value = 1.02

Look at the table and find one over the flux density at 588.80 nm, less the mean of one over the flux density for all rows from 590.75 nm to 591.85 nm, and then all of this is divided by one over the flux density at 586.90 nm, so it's 0.30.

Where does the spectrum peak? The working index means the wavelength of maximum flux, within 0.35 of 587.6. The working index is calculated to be 587.30 nm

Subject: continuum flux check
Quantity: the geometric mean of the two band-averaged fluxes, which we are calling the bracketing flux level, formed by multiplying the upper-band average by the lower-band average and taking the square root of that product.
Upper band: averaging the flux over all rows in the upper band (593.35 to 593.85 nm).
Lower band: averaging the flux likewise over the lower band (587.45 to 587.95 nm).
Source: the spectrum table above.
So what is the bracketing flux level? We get 34.5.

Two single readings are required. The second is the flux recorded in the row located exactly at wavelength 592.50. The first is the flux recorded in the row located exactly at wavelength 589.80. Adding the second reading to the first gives 61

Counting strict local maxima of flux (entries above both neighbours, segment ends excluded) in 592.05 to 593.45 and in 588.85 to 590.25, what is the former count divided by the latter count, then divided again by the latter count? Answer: 2.00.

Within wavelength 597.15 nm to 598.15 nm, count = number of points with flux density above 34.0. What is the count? 7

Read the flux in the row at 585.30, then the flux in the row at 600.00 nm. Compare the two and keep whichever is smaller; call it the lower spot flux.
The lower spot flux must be 34.6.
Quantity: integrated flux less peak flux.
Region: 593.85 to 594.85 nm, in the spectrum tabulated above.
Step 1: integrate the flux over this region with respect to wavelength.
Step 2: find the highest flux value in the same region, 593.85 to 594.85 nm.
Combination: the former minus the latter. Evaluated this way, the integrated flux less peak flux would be -1.6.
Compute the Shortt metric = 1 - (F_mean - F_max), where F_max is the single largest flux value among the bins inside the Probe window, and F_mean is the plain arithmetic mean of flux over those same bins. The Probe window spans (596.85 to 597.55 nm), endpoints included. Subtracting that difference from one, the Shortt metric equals 2.14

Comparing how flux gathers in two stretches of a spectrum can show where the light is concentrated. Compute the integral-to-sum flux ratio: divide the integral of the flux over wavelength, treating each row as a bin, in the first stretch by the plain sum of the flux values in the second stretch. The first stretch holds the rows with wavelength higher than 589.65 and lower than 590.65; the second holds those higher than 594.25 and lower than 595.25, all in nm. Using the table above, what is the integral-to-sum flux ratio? 0.089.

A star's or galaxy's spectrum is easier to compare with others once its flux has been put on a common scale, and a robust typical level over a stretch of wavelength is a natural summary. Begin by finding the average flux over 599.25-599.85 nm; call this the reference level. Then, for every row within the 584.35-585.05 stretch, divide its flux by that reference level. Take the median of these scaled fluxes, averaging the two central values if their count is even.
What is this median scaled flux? 1.00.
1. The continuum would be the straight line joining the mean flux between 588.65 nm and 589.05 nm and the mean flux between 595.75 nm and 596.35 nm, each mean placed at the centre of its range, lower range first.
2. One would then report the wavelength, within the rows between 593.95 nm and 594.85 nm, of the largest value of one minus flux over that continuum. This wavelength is 594.80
